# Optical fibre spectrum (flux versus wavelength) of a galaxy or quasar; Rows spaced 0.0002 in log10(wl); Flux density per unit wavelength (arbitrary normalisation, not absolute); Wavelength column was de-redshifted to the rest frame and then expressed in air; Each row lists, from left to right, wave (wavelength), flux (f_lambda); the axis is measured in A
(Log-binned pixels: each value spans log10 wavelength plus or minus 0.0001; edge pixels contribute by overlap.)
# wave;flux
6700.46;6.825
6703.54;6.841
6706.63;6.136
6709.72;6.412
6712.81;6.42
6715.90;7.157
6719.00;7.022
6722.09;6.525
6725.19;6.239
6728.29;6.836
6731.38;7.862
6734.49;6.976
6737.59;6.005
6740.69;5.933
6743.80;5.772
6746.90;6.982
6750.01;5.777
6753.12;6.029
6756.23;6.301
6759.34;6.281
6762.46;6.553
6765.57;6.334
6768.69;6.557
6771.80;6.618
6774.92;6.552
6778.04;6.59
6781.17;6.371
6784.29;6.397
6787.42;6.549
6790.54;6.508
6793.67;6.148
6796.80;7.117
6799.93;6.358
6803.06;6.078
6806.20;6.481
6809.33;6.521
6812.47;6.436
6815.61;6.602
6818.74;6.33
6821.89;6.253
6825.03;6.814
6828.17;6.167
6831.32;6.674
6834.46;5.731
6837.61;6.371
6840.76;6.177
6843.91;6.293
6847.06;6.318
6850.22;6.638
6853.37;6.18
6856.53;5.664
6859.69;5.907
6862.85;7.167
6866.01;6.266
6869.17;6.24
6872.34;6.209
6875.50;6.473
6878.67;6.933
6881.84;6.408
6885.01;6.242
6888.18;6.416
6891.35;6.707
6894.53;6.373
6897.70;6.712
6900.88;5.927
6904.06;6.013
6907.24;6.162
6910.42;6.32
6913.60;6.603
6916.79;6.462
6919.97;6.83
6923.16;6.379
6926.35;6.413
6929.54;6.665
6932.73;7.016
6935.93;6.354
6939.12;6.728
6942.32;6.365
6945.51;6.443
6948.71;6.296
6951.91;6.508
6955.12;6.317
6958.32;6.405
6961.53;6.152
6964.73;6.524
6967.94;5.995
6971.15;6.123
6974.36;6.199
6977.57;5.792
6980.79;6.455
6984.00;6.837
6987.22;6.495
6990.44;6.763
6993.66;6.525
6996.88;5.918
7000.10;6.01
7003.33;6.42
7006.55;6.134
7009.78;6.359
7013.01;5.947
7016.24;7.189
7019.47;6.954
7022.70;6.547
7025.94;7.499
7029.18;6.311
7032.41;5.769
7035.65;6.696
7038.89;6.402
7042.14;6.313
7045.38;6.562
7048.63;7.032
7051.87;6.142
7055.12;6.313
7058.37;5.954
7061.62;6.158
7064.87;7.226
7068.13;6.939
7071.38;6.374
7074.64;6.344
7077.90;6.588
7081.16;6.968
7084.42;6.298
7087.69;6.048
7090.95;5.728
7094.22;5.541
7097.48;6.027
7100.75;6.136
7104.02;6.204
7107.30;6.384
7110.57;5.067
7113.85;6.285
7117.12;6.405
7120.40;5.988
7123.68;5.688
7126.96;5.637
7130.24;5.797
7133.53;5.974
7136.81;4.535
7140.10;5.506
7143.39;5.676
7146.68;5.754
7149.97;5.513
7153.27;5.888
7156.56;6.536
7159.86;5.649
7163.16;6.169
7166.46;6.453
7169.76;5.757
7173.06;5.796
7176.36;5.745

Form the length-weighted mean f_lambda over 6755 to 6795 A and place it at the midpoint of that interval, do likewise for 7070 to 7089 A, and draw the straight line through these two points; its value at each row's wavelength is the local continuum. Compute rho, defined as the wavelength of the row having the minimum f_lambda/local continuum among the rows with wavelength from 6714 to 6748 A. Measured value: 6743.80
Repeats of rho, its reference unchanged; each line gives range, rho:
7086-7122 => 7110.57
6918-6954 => 6948.71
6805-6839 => 6834.46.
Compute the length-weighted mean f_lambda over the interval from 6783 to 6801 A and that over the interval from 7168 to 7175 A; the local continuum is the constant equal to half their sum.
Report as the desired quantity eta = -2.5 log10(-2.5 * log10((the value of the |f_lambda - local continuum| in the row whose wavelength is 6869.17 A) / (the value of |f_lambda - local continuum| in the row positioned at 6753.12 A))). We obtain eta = 0.9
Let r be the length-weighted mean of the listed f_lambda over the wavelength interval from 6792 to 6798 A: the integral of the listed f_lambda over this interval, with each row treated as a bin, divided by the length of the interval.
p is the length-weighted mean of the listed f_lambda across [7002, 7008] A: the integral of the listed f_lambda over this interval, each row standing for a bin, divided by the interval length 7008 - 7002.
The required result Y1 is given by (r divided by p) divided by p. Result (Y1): 0.167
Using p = 6.28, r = 6.6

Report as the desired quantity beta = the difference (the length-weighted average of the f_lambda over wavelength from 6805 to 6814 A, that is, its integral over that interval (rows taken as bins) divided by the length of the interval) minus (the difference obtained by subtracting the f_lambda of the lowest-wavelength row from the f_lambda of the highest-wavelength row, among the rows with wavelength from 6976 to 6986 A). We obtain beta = 5.44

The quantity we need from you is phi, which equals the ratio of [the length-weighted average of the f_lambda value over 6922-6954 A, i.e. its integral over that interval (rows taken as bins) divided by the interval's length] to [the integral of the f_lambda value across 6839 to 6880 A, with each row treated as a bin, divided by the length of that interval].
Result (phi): 1.03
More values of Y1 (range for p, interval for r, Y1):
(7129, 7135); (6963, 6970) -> 0.181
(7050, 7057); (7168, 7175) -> 0.148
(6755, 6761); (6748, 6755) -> 0.151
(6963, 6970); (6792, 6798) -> 0.169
